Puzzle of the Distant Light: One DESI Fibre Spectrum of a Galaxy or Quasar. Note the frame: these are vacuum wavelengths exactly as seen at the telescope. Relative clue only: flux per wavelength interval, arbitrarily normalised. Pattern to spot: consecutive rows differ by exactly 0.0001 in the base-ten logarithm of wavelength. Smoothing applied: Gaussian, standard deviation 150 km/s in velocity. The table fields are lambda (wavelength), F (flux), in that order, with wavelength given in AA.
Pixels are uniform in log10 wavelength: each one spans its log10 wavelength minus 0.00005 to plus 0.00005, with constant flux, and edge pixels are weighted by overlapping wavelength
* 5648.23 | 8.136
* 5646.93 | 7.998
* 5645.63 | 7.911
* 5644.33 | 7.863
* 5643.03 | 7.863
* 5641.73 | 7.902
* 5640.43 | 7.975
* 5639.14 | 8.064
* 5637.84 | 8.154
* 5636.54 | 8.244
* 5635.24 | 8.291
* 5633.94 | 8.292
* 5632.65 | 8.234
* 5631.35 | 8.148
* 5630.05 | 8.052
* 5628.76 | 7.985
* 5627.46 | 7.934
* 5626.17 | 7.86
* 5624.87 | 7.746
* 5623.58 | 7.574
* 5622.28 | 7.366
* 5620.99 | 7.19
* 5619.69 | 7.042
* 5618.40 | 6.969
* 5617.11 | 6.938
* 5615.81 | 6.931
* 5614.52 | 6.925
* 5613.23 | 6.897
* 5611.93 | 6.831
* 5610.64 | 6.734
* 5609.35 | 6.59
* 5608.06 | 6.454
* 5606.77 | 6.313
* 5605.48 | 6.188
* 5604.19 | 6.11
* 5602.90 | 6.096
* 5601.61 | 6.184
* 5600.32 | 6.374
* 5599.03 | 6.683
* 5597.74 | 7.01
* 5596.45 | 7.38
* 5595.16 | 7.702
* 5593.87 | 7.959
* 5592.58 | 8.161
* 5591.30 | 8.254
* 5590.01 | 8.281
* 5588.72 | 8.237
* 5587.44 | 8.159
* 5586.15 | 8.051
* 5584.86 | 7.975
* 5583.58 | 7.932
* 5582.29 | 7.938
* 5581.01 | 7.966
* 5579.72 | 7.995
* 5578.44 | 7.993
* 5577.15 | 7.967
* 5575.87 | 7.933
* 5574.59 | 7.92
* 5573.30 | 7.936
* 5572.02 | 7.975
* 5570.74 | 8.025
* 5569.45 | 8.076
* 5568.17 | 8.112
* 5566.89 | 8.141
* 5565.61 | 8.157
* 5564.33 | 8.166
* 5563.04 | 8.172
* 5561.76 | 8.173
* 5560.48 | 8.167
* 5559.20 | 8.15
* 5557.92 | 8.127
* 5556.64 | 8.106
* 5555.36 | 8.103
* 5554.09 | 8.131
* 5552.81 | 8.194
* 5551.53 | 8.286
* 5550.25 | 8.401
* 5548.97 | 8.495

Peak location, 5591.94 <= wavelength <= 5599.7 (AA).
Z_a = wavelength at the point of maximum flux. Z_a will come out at 5592.58 AA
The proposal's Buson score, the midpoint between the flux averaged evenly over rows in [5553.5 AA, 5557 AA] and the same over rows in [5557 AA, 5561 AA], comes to 8.1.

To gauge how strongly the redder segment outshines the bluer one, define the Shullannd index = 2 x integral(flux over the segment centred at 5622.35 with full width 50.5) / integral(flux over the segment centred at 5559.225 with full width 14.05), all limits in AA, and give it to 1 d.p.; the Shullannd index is 6.5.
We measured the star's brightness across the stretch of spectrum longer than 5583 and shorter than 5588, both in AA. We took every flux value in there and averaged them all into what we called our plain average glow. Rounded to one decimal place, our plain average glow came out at 8.0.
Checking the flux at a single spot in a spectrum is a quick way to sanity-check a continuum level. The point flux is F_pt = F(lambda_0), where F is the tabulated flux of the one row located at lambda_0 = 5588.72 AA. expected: 8.237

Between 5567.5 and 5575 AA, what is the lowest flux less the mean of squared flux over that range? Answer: -56.2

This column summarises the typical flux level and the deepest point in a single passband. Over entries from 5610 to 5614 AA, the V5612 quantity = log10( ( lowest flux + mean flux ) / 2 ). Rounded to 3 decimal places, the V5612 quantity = 0.831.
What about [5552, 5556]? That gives 0.910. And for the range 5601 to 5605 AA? 0.786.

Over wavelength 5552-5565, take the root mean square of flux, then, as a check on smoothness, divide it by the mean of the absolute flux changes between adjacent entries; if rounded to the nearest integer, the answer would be 437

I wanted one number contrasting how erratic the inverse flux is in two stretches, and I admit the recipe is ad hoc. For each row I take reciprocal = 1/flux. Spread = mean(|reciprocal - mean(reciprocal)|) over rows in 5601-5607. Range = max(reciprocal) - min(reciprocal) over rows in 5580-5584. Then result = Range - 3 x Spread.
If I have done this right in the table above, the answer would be -0.0042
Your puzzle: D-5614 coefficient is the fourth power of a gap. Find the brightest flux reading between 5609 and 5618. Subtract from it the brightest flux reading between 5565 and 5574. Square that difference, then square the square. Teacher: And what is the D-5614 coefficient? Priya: 2.2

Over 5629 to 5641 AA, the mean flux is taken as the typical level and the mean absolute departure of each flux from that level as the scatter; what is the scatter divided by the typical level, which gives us 0.01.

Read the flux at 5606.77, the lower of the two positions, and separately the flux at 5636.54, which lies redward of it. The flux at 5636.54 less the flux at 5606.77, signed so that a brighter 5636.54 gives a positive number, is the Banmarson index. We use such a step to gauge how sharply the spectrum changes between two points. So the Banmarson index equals 1.93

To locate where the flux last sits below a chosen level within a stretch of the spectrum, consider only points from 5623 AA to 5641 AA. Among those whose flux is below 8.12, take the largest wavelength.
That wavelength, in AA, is 5640.43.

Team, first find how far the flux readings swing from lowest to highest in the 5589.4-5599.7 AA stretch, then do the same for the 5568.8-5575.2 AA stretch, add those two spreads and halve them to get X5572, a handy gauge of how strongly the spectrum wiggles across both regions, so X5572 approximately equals 0.88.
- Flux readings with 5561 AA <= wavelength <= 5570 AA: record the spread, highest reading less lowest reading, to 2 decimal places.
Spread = 0.10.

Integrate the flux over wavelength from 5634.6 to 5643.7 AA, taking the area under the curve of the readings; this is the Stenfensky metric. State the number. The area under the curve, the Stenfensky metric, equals 73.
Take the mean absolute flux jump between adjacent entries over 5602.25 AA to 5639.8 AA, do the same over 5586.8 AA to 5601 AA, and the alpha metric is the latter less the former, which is 0.12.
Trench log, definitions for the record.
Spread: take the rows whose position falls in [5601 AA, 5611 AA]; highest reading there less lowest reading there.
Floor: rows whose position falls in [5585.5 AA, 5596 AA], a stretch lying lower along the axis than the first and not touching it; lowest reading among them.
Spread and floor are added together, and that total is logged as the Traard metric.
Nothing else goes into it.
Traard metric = 8.3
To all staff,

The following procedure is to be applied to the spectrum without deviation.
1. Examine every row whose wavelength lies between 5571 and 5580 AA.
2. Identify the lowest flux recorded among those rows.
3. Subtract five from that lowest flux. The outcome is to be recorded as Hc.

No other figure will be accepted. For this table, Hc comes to 2.9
